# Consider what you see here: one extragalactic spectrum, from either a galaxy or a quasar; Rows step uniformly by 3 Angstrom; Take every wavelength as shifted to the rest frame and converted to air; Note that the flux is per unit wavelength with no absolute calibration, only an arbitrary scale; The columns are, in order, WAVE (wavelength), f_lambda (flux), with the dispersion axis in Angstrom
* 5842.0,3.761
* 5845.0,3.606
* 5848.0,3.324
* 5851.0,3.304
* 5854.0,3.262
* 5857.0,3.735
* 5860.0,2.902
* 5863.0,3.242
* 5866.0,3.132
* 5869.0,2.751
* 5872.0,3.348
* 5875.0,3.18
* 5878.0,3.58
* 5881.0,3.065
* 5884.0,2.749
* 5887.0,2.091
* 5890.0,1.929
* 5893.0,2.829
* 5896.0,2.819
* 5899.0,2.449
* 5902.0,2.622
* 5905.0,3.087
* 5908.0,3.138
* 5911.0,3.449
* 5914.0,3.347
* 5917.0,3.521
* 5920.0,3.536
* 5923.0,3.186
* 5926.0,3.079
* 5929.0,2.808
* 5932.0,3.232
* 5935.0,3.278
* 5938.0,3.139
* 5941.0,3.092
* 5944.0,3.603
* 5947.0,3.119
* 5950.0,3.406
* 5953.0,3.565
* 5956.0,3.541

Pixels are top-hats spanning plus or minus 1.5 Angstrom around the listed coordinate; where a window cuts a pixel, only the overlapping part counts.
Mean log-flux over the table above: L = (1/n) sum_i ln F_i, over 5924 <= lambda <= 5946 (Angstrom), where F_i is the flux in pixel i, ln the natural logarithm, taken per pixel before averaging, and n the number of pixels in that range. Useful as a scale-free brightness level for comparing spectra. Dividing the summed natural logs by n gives 1.15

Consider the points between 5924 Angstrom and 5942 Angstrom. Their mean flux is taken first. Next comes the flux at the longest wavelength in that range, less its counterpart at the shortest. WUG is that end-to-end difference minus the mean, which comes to -3.09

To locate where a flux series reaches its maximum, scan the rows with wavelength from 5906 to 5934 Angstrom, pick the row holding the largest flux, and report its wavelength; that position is 5920.0 Angstrom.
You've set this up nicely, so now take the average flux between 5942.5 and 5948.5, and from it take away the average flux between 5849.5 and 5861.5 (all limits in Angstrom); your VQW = 0.1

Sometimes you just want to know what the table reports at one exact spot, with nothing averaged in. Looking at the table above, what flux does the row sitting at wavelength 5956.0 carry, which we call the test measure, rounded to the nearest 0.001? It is 3.541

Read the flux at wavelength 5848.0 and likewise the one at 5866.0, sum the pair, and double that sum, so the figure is 12.9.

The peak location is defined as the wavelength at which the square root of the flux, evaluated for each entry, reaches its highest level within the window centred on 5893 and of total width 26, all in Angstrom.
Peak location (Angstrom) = 5905.0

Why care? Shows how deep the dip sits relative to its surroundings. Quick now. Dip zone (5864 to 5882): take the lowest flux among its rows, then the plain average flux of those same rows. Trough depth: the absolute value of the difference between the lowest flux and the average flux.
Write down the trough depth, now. 0.43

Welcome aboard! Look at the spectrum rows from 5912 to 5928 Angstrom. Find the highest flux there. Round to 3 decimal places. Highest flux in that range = 3.536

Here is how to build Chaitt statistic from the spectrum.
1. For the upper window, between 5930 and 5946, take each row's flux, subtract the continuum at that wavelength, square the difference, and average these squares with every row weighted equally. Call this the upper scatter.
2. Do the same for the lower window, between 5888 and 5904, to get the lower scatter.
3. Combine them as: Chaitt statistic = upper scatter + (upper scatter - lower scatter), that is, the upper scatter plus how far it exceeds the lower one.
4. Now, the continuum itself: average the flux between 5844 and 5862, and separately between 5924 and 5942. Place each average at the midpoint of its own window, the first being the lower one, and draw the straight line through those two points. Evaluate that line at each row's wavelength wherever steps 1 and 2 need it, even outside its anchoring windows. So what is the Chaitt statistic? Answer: -0.46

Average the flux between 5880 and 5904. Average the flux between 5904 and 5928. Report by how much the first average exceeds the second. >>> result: -0.72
